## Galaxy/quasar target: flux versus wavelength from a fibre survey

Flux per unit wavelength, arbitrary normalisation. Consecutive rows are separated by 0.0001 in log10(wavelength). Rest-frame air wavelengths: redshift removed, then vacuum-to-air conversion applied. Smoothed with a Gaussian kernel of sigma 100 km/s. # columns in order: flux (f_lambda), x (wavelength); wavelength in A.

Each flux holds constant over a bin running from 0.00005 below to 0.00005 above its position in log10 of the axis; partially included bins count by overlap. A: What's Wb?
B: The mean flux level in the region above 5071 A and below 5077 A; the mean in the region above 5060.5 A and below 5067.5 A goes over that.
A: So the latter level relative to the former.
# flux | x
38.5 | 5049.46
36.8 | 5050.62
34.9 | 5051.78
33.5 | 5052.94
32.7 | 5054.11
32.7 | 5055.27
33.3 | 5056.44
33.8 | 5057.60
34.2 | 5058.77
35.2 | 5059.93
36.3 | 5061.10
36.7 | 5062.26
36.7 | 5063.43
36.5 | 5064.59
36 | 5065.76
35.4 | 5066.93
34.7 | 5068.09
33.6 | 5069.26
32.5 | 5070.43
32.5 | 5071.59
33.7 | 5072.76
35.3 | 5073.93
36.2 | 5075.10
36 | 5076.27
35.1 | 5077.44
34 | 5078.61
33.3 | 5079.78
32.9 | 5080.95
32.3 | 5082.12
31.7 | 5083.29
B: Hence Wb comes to 1.04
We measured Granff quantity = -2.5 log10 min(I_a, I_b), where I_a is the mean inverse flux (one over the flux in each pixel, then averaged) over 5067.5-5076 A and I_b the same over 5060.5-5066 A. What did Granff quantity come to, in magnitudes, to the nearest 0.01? 3.90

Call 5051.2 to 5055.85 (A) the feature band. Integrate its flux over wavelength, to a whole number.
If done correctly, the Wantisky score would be 156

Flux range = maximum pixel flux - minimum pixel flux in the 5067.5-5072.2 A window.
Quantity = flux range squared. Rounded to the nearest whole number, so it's 5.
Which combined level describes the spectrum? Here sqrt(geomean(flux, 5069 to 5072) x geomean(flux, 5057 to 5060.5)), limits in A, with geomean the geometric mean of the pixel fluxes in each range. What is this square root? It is 33.6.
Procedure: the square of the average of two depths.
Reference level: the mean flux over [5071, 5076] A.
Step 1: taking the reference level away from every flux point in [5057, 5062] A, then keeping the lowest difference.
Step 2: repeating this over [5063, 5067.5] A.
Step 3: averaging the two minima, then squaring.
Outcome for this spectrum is 0.0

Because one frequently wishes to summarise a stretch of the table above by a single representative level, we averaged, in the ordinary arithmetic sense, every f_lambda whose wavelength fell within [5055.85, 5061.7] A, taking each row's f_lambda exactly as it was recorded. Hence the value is 34.6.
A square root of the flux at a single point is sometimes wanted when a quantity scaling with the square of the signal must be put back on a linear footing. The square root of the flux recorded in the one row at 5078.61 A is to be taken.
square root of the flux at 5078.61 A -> 5.83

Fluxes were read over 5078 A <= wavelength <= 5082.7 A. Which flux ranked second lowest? 32.9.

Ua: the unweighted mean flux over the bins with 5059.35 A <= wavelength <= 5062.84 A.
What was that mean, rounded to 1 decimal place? 36.1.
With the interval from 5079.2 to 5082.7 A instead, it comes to 32.8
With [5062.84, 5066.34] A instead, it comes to 36.4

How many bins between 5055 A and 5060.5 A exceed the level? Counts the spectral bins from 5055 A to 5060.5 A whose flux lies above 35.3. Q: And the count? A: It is 0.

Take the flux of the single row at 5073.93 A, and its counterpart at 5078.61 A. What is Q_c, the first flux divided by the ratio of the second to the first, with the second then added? 71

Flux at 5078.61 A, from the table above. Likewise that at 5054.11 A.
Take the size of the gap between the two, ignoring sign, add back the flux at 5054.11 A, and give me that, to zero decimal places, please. 34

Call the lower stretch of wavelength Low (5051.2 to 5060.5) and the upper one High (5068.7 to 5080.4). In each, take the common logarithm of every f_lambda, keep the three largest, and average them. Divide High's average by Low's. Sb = 1.009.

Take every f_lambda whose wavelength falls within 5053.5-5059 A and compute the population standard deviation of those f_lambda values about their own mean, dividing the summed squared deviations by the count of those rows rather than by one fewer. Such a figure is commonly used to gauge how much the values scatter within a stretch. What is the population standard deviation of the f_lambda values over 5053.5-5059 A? 0.60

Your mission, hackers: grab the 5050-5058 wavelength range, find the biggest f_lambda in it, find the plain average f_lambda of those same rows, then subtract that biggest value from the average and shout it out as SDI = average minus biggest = -2.8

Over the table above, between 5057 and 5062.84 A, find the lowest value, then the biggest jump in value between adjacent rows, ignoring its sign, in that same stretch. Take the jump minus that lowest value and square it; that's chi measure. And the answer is 1069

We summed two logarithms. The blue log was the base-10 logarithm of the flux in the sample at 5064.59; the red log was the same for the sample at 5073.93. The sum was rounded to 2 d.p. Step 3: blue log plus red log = 3.11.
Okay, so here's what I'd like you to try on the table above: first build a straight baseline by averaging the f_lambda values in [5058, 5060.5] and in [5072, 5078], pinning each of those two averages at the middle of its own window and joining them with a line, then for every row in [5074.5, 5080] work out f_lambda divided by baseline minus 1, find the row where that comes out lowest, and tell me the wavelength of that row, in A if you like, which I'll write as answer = 5079.78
